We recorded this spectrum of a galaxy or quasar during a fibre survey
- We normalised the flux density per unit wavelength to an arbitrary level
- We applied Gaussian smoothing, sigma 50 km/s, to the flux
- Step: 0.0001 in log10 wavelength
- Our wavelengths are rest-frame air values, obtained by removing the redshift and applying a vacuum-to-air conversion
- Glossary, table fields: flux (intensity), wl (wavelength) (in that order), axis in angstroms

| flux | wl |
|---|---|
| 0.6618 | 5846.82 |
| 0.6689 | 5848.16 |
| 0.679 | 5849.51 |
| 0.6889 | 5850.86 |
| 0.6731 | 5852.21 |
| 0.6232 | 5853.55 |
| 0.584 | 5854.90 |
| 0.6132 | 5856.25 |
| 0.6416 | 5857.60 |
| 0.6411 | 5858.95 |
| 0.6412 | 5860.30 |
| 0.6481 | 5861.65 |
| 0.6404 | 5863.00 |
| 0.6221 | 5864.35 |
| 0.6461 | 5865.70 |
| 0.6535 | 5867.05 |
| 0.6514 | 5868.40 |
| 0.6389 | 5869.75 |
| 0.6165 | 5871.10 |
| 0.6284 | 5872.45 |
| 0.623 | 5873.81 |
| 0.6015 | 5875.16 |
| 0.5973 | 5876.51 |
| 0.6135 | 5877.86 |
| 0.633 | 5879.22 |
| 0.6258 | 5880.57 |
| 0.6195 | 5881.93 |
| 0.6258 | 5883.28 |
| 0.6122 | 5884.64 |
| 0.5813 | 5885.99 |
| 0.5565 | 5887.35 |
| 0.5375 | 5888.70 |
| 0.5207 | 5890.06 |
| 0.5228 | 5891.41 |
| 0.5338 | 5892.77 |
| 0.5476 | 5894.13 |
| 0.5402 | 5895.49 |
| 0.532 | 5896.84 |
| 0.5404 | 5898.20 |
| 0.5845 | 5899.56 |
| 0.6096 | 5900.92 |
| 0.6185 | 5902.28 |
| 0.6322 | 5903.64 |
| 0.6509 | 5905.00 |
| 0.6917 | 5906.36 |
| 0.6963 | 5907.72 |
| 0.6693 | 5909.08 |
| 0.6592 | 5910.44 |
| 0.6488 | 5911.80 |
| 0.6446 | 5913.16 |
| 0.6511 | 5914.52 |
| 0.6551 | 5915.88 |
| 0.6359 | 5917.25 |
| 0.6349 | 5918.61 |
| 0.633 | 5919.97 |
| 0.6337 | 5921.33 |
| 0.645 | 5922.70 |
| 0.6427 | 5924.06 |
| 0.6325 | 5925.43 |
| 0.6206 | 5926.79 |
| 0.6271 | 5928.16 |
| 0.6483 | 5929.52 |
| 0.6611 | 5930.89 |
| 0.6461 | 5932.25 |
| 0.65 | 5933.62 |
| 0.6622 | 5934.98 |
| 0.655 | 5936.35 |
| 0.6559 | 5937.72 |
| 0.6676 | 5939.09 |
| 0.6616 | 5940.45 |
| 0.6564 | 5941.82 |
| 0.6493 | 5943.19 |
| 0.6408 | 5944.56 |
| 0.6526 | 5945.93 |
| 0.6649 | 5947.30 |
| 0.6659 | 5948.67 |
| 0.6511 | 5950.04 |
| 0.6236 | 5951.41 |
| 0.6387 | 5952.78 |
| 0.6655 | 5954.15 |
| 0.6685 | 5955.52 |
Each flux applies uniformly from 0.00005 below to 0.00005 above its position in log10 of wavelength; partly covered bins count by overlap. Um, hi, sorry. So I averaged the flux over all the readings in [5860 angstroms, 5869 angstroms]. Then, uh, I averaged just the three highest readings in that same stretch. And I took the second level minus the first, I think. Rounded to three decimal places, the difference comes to 0.008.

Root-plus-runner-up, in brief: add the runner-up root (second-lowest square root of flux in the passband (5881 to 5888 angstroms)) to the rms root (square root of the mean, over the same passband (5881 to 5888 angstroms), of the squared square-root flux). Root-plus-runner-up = 1.54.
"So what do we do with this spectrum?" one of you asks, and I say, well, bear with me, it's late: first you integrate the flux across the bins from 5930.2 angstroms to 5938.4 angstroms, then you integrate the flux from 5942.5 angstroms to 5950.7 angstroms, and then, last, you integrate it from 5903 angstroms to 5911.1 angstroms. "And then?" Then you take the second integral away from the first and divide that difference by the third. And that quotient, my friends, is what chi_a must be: 0.00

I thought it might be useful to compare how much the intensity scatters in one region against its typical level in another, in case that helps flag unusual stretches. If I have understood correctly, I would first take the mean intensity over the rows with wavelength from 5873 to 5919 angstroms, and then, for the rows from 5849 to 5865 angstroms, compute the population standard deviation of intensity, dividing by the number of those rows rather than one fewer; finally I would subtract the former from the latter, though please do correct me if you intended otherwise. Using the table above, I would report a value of -0.579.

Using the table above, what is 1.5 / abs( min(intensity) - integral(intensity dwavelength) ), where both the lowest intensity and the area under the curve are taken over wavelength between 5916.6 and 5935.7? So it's 0.13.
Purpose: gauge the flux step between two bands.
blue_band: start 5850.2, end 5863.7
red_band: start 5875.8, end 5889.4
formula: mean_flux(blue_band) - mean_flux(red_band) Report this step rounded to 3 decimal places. 0.039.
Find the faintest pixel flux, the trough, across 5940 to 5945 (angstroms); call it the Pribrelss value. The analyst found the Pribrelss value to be 0.6408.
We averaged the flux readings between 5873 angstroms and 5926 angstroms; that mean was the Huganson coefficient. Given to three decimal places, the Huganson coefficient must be 0.611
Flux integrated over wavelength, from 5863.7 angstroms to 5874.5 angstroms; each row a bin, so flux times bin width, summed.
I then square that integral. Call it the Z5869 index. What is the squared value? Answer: 47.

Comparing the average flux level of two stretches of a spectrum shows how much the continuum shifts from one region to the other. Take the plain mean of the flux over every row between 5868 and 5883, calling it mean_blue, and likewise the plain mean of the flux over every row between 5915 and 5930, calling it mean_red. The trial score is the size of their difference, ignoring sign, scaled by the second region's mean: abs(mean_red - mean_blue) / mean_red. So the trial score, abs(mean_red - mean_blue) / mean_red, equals 0.023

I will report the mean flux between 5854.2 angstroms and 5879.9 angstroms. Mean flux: 0.63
